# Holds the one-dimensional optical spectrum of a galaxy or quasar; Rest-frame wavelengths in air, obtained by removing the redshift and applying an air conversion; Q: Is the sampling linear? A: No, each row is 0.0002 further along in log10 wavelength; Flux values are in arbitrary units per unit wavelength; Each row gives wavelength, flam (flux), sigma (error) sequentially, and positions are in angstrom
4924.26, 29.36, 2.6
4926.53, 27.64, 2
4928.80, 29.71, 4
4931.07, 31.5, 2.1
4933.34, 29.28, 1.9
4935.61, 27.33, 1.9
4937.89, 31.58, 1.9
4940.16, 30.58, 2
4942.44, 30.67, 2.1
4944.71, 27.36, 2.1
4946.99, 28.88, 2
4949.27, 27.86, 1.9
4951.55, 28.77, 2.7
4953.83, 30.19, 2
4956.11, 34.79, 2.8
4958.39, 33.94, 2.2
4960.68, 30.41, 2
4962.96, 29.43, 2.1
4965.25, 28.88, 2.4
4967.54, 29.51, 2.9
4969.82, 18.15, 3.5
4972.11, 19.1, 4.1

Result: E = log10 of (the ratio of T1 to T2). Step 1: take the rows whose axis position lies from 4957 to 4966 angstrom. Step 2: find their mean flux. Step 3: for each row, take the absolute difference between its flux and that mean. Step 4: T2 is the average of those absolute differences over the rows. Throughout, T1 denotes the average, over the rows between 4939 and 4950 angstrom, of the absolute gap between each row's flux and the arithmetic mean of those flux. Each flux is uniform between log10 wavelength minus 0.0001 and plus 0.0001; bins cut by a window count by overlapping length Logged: -0.1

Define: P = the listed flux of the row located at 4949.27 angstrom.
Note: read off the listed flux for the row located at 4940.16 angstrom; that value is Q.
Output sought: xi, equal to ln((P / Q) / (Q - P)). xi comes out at -1.1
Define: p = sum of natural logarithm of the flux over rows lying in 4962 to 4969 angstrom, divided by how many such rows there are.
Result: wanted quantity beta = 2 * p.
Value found 6.75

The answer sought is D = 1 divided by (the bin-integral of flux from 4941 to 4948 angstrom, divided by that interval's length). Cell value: 0.0344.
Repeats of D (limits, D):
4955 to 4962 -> 0.0303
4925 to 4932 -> 0.0339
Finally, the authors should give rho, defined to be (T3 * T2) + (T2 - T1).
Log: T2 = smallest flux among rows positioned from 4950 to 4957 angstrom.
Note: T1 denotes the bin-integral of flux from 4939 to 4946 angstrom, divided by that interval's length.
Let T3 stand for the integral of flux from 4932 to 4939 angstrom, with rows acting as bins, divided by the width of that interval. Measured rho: 846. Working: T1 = 29.5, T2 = 28.77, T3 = 29.4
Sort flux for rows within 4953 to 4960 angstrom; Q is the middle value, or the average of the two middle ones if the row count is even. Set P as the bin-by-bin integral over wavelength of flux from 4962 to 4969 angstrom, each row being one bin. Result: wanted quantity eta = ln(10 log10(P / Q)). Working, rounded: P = 201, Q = 33.9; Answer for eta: 2.05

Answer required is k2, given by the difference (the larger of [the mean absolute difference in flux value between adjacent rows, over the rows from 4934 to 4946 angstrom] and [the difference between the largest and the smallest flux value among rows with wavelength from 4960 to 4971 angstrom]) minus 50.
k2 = -37.7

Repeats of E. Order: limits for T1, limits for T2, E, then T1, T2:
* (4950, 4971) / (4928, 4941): 0.3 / 2.72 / 1.22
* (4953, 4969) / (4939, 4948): 0.2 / 1.91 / 1.25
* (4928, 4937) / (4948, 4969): -0.2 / 1.15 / 1.75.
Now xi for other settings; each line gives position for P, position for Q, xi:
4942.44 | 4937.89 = 0.1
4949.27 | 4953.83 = -0.9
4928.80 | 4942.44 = 0.0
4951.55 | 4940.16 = -0.7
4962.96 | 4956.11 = -1.8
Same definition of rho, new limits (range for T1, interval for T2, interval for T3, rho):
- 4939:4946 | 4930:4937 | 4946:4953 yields 779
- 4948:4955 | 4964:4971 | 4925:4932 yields 525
